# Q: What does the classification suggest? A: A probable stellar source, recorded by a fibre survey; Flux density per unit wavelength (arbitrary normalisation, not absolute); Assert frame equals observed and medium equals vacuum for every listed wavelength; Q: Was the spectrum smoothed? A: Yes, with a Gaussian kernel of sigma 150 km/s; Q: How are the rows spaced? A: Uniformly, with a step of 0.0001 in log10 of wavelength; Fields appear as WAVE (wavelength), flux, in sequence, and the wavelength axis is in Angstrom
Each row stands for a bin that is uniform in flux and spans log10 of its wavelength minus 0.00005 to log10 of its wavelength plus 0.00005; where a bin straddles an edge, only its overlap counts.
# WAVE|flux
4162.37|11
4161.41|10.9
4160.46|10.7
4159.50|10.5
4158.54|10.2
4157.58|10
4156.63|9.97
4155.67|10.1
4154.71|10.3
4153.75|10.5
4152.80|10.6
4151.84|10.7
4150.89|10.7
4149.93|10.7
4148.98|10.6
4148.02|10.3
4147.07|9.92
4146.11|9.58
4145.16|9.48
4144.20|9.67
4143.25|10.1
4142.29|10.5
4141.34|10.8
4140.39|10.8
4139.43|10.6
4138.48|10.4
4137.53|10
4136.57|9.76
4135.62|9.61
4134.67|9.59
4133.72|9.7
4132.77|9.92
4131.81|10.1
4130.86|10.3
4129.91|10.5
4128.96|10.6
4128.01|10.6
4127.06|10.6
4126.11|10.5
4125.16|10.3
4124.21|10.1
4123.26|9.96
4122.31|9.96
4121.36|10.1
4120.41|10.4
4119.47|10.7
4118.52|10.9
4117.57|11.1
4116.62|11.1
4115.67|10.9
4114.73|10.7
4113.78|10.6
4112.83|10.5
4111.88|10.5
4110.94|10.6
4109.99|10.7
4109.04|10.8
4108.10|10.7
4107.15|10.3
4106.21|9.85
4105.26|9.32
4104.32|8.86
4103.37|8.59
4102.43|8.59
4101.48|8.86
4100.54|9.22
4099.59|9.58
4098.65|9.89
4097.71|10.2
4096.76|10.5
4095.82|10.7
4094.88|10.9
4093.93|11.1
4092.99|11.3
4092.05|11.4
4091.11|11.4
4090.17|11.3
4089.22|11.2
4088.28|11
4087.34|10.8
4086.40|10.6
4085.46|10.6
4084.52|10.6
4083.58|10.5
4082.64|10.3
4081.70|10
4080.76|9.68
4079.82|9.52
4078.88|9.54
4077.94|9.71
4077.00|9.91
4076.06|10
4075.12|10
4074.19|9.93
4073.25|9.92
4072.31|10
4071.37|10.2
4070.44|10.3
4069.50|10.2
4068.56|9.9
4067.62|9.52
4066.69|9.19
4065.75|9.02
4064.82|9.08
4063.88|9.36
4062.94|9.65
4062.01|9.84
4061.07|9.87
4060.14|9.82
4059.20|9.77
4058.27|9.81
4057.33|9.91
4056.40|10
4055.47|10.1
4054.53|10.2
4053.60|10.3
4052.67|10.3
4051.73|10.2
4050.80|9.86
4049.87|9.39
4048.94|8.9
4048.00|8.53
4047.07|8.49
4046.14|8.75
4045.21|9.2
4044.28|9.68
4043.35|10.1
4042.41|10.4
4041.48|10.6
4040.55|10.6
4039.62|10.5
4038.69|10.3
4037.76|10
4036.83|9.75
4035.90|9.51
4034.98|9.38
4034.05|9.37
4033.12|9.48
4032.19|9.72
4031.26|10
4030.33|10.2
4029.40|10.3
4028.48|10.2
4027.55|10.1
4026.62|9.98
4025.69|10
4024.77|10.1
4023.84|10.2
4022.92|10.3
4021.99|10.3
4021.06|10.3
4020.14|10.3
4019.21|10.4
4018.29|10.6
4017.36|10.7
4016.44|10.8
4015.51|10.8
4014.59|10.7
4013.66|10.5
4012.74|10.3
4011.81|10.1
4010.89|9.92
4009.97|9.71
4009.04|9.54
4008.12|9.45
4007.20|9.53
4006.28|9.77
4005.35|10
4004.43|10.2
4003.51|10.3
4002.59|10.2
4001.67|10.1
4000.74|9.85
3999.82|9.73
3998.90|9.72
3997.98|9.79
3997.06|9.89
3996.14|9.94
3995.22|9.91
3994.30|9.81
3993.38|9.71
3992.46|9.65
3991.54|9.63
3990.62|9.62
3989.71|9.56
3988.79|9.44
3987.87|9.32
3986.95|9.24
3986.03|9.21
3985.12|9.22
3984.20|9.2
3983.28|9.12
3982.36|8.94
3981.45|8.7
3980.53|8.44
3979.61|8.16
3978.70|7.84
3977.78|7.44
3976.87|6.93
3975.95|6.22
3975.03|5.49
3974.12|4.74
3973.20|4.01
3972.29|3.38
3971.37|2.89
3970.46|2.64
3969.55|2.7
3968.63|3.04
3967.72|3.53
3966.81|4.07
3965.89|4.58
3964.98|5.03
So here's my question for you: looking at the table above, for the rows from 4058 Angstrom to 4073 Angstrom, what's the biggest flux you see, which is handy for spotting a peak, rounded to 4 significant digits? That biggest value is 10.30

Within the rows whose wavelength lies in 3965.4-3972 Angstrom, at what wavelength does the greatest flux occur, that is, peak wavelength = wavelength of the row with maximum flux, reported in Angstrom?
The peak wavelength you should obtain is 3965.89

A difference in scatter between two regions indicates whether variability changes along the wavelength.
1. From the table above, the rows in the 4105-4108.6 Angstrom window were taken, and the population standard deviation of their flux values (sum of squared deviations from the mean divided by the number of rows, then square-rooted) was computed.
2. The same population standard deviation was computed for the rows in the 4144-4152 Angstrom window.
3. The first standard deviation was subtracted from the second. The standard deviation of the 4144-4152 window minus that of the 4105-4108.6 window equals -0.022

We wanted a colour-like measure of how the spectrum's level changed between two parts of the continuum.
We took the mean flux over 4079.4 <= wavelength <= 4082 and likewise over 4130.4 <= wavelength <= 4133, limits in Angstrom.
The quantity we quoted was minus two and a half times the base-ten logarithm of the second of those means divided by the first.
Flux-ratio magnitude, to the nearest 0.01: -0.04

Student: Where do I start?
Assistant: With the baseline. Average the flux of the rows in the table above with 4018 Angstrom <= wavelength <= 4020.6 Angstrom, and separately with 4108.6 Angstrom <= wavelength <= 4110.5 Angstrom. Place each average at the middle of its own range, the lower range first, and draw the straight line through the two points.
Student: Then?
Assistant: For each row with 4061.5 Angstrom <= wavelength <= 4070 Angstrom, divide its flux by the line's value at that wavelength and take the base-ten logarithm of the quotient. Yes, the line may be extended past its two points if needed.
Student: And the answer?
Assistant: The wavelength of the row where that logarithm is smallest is 4065.75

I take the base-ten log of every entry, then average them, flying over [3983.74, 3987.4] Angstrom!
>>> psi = 0.965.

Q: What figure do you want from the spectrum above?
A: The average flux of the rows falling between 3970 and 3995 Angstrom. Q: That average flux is 7.7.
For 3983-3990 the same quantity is 9.3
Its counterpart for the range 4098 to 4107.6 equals 9.3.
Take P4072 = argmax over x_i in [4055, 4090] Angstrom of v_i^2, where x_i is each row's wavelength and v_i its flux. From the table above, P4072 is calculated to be 4089.22 Angstrom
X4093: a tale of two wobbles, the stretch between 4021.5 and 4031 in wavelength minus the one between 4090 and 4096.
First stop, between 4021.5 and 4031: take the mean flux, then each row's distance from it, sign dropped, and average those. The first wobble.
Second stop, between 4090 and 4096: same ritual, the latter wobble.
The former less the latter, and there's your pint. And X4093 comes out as -0.12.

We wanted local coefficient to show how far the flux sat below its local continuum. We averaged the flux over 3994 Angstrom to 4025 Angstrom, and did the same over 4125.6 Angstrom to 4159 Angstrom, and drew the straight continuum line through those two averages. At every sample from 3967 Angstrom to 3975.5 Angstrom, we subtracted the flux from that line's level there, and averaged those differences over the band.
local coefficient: 6.5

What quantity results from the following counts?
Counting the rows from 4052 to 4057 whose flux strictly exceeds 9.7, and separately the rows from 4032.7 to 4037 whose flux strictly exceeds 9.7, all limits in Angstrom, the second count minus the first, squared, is 16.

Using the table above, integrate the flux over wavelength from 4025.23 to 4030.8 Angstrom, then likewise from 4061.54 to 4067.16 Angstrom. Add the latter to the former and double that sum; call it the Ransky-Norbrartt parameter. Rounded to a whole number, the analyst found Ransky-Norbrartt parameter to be 218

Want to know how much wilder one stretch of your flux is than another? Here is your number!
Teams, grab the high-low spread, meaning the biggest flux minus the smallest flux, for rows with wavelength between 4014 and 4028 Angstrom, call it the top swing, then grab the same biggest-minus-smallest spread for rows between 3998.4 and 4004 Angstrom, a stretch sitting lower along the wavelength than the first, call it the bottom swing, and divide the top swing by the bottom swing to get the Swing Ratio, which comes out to 1.4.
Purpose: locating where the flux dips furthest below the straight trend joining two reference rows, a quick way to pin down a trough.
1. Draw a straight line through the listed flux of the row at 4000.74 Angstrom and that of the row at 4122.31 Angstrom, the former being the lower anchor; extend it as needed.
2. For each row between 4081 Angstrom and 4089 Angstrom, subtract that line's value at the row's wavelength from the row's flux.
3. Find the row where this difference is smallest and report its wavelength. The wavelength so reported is 4081.70 Angstrom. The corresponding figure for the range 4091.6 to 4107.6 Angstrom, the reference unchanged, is 4103.37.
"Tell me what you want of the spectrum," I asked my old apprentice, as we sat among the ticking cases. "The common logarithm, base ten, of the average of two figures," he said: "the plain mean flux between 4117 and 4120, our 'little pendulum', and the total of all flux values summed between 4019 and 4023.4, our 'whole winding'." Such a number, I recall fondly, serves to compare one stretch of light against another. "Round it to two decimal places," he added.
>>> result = 1.49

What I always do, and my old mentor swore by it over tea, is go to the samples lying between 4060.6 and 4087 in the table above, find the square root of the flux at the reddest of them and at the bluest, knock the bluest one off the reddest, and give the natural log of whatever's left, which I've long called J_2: -2.2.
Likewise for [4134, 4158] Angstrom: -2.7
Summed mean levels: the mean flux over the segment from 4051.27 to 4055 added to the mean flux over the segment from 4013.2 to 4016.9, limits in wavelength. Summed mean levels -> 20.9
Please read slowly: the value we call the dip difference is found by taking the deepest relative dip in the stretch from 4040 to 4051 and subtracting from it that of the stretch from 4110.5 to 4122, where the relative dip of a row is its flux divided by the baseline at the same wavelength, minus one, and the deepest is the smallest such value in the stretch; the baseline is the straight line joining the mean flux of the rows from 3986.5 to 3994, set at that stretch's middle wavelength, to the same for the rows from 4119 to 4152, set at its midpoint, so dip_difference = -0.13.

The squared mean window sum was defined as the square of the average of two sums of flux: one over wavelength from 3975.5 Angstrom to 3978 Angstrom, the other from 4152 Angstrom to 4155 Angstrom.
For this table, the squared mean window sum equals 676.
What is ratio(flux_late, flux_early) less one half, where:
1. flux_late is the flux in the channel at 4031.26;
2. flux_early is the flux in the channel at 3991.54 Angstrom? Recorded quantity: 0.54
